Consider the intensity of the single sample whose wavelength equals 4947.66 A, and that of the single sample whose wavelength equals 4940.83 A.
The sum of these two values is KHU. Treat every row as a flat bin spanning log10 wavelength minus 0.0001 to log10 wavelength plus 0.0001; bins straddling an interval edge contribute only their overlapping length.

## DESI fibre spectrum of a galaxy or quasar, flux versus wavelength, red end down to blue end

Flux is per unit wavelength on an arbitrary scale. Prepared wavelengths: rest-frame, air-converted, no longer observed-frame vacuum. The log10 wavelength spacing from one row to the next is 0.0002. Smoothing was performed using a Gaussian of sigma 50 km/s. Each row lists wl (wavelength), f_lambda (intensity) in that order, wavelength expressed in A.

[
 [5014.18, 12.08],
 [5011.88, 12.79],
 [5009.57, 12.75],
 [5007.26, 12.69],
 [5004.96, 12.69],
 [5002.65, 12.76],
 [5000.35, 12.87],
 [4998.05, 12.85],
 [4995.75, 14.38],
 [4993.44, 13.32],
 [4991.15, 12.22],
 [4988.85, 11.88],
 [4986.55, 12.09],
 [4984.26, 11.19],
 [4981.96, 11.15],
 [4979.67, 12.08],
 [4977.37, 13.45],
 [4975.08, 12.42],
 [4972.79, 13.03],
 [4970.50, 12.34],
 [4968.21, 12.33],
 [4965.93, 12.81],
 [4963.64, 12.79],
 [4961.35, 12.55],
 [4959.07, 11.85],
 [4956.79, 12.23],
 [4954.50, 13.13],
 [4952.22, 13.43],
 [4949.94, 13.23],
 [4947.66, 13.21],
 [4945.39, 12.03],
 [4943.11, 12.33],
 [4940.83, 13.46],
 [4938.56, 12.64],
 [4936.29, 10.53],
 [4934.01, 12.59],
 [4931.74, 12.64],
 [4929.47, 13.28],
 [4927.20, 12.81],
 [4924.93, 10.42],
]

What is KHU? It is 26.7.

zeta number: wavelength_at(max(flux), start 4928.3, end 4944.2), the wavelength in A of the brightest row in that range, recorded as 4940.83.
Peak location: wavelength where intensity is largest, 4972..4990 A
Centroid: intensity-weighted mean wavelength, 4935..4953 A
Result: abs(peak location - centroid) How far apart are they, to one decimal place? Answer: 32.9 A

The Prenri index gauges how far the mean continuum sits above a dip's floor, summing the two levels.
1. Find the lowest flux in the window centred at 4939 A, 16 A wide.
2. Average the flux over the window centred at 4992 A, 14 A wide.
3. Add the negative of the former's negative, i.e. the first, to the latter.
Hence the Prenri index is 23.3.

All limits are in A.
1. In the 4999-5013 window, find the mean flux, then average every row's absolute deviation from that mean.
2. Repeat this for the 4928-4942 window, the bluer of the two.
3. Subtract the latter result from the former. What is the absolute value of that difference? 0.62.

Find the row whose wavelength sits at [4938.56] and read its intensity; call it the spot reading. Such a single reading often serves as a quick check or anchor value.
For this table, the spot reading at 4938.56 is 12.64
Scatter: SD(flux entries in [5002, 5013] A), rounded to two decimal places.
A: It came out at 0.04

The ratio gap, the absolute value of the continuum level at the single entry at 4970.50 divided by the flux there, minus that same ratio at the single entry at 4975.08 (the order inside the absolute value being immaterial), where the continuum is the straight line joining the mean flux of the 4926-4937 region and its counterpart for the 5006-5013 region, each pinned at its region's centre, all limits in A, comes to 0.005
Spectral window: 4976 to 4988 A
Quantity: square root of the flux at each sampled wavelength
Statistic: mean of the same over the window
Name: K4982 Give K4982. 3.46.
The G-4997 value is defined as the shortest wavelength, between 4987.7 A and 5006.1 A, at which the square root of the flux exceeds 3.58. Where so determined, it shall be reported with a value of 4993.44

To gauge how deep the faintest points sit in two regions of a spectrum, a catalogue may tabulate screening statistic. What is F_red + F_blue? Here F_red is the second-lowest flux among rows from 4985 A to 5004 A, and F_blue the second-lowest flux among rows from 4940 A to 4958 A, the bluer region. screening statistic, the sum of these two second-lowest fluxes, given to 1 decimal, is 24.3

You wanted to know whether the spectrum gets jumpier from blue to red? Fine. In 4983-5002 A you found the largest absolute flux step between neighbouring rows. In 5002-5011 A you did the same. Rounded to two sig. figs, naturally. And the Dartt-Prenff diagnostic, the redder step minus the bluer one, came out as -1.5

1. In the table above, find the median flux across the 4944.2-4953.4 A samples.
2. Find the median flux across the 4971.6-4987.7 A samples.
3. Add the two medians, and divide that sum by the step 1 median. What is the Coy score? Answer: 1.915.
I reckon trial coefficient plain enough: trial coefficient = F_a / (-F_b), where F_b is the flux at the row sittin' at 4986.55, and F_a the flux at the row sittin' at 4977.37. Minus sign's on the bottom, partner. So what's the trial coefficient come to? -1.11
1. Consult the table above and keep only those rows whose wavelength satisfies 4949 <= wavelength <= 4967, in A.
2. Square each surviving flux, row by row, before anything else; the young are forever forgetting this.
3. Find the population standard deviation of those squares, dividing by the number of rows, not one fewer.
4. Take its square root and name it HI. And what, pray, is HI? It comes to 3.5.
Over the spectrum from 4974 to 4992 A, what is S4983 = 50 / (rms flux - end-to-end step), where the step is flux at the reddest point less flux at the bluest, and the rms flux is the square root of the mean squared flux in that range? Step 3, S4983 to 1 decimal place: 4.1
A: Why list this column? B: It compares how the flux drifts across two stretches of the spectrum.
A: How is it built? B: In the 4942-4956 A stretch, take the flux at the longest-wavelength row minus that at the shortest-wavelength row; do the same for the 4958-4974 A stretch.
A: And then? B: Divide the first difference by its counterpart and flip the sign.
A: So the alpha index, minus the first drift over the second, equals -1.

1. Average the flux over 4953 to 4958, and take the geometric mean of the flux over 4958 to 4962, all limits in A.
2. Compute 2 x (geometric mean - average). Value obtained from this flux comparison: -1.0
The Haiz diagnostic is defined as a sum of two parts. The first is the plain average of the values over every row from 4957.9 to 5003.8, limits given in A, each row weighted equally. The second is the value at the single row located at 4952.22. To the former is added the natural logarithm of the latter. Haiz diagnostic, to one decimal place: 15.1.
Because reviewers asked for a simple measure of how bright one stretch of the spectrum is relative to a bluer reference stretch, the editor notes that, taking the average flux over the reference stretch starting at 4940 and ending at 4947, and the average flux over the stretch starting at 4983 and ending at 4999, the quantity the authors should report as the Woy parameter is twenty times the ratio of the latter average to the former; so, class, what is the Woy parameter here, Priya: 19.9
